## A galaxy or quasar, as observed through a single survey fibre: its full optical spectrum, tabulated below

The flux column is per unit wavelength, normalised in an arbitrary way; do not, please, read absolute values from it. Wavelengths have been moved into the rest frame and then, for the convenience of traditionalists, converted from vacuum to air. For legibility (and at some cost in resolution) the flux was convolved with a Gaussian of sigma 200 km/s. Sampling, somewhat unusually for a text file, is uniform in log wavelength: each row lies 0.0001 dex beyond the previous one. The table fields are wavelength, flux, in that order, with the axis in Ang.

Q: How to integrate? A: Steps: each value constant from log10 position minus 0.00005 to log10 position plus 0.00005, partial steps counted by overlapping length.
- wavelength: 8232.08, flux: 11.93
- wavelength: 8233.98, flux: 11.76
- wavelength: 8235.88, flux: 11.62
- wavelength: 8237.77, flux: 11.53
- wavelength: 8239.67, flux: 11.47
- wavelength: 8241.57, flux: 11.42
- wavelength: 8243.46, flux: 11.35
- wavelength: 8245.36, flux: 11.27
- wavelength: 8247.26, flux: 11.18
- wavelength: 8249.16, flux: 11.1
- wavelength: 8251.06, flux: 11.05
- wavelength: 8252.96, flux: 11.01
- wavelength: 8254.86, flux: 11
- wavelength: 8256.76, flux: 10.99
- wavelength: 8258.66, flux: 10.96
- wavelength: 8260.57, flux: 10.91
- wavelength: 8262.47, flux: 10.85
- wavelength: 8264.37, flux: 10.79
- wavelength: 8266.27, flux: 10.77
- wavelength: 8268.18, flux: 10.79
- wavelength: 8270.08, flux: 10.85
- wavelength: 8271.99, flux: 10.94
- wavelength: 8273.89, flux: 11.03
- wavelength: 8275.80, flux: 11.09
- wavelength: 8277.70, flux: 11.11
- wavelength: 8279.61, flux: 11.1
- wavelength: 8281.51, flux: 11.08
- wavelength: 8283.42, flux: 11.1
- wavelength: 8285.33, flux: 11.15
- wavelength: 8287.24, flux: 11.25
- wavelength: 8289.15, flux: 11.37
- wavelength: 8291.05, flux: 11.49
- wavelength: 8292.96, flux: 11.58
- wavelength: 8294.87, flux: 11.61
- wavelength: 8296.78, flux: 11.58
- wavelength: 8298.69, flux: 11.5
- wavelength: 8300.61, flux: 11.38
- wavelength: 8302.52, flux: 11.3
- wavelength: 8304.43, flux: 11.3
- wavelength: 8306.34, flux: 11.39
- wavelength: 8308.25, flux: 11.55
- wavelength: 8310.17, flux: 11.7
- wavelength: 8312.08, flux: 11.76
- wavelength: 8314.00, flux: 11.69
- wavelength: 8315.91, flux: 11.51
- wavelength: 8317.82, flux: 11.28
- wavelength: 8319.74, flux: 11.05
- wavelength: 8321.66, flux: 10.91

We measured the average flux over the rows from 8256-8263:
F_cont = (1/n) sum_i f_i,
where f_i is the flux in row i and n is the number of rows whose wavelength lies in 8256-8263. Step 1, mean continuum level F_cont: 10.9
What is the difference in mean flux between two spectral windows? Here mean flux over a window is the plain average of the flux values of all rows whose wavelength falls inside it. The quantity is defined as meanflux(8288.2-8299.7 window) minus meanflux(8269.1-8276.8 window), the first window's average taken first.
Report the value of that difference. 0.54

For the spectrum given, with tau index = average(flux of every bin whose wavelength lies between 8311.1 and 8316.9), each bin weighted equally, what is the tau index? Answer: 11.7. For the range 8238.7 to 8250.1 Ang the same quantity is 11.3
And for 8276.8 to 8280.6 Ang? 11.1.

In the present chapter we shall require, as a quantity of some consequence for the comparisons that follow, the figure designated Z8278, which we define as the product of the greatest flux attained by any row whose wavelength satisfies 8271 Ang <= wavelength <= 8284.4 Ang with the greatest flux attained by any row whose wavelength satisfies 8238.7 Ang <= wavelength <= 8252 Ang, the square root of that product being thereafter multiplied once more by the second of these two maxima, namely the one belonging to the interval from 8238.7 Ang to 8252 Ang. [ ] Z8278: 129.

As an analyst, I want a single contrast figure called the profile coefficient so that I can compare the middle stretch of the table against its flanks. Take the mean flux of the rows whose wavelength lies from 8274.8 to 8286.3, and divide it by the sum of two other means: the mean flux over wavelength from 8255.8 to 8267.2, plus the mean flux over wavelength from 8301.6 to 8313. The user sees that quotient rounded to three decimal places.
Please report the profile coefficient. 0.496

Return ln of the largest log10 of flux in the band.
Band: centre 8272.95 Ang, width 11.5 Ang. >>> 0.045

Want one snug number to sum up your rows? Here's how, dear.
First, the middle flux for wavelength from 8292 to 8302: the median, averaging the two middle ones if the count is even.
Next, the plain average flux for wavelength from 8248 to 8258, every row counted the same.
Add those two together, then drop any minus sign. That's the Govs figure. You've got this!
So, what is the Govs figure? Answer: 22.6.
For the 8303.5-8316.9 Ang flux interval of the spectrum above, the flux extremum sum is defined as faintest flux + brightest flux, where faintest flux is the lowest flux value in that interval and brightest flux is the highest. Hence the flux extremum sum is 23.1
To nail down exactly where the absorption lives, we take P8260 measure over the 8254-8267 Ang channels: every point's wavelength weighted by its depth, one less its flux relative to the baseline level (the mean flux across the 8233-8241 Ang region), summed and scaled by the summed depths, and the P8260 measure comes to 8261.0 Ang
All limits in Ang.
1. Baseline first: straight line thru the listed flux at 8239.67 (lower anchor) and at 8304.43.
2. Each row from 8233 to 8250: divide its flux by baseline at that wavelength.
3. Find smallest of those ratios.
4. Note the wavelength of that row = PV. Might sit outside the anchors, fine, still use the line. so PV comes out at 8249.16 Ang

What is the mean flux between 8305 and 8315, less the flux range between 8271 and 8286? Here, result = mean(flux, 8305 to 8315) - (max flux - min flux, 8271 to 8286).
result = 11.4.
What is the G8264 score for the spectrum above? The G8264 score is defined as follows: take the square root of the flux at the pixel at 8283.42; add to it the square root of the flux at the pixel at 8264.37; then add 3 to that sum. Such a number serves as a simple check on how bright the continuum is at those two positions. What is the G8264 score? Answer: 9.62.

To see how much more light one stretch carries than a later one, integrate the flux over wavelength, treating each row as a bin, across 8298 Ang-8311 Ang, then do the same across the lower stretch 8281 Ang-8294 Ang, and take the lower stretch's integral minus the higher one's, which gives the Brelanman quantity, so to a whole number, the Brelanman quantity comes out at -2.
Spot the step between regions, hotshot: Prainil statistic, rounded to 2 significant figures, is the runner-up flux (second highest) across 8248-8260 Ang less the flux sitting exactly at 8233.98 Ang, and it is -0.71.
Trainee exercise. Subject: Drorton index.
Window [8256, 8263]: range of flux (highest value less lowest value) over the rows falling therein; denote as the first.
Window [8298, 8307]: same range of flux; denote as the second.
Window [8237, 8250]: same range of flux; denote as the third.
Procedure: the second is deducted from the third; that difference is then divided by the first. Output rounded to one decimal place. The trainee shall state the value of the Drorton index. 1.6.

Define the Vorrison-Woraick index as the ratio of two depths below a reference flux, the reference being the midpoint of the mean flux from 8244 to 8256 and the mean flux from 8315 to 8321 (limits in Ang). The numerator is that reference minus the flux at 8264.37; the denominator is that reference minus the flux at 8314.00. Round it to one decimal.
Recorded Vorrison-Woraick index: -0.8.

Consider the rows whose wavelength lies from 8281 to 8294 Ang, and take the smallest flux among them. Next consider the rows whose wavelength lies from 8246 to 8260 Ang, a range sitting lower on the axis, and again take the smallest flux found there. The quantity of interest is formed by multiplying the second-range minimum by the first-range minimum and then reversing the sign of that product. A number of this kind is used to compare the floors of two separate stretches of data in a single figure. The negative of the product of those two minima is -121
